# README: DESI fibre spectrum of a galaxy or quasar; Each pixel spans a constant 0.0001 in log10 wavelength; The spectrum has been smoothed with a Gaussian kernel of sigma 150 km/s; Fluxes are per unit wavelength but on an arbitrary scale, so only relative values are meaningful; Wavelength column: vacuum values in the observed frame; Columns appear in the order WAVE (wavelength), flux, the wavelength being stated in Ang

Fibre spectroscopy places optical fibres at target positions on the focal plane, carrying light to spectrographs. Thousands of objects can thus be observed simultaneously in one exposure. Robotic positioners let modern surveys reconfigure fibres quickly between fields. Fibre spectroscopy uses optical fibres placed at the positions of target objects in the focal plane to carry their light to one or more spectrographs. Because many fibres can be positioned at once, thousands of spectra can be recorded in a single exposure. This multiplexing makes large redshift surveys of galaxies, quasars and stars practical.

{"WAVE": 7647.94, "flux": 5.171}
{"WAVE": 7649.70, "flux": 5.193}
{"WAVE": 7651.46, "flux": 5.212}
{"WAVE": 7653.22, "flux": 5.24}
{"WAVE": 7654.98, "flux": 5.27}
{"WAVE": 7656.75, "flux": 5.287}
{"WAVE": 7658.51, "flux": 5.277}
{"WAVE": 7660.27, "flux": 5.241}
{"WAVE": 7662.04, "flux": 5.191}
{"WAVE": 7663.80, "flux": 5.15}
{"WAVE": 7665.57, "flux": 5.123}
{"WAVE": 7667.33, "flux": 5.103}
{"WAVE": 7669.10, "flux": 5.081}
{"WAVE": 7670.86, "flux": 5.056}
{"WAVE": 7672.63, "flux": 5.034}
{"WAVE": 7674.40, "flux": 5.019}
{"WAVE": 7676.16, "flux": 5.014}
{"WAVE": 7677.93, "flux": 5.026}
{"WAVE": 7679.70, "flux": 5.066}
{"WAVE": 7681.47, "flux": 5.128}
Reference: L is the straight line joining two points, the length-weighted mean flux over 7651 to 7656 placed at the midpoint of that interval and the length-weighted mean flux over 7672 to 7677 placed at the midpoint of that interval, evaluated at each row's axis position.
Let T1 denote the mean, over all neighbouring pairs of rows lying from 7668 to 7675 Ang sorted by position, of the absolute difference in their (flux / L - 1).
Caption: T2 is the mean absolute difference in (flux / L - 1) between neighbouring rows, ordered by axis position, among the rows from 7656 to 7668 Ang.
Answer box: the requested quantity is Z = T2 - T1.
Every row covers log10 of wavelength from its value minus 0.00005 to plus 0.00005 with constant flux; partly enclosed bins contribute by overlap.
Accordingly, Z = 0.0020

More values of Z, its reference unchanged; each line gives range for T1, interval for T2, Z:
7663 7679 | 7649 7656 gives 0.0065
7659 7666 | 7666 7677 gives -0.0029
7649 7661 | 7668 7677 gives -0.0048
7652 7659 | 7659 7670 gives -0.0032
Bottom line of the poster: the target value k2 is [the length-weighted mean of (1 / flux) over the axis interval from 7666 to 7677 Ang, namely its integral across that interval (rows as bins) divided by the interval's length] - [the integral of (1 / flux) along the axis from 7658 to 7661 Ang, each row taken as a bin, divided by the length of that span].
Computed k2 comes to 0.008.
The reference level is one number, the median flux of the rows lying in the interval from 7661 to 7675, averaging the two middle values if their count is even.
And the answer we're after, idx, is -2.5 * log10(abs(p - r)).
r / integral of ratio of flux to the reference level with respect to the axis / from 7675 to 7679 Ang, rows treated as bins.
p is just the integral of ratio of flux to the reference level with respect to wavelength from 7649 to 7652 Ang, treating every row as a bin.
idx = 0.1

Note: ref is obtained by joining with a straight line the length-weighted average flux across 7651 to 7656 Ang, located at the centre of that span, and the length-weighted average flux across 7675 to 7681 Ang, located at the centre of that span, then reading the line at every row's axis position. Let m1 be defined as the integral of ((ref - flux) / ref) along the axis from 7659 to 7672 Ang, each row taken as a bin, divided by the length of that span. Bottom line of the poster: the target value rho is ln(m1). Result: -6.6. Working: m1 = 0.0013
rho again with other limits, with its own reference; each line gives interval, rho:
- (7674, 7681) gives -6.4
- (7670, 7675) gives -4.6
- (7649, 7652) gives -4.4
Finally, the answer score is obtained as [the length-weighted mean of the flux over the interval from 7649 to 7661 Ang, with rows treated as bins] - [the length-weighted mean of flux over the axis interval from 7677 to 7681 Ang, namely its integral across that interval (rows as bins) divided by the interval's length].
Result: 0.2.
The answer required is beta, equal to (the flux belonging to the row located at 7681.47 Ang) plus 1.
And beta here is 6.13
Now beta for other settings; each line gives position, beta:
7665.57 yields 6.12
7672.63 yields 6.03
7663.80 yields 6.15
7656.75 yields 6.29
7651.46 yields 6.21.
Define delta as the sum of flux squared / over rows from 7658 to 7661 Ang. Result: 55.3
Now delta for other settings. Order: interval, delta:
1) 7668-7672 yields 51.4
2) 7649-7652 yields 54.1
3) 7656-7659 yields 55.8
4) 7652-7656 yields 55.2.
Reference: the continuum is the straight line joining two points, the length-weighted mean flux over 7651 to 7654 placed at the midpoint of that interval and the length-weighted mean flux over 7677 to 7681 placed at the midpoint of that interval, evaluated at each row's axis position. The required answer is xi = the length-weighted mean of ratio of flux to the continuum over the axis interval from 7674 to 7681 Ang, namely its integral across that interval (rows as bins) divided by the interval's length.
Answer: 0.996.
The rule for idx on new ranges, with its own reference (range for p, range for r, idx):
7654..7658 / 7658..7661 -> 0.0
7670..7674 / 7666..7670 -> 3.1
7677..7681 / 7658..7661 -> 0.2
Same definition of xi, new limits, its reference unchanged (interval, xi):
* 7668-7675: 0.990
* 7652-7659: 1.011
